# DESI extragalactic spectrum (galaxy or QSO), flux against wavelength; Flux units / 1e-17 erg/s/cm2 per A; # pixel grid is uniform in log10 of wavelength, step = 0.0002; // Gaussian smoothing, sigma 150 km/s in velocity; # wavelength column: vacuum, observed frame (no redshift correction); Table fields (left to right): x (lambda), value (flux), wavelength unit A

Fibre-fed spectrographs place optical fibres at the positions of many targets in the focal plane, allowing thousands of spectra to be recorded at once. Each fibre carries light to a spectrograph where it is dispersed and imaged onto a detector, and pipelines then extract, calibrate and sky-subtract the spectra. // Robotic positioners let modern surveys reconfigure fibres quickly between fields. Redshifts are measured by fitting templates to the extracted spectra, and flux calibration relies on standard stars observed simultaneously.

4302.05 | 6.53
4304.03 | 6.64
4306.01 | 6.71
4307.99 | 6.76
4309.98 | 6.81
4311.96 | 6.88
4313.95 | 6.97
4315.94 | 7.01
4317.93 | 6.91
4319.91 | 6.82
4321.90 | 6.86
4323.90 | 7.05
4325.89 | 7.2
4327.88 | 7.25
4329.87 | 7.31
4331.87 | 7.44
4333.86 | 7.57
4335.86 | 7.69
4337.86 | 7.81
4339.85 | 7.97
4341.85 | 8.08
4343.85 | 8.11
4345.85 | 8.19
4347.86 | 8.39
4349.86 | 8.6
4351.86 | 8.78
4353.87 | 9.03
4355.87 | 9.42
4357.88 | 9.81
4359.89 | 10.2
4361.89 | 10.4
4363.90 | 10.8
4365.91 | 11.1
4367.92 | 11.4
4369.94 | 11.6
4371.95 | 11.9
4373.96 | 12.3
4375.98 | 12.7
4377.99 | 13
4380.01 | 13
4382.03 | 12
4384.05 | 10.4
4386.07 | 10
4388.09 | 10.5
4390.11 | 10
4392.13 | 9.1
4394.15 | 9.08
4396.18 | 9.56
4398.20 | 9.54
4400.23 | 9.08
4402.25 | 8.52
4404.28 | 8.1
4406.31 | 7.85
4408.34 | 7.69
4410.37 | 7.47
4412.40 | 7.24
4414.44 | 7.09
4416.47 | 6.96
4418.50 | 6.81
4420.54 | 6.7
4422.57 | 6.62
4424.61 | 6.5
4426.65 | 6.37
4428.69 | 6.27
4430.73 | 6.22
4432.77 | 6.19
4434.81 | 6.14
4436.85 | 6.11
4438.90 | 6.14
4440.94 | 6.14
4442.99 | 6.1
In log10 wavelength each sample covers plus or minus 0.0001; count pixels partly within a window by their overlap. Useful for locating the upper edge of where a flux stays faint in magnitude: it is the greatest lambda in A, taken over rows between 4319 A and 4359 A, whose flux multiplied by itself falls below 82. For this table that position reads 4353.87 A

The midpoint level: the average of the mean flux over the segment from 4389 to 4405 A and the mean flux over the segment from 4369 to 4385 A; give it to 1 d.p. 10.6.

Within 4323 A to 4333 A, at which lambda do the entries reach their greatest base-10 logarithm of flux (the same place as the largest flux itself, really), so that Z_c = 4331.87 A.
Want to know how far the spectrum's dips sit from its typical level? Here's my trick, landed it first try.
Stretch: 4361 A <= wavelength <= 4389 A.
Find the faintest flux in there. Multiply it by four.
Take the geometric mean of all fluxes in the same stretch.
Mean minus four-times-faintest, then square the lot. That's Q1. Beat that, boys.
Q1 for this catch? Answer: 814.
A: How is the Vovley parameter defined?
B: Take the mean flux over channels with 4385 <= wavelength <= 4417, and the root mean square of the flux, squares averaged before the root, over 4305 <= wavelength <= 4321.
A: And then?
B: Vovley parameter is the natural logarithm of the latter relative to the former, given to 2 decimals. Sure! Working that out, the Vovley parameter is -0.23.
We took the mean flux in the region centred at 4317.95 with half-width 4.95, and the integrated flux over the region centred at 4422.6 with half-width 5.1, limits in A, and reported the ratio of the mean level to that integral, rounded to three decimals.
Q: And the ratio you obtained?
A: 0.103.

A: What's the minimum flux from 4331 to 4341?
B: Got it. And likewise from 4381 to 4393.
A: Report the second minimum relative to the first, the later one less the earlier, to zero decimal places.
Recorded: 2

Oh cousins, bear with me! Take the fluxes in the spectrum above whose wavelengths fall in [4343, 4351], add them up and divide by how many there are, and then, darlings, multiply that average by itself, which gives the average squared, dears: 69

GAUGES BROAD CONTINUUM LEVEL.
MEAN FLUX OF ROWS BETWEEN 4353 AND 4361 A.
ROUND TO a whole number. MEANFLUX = 10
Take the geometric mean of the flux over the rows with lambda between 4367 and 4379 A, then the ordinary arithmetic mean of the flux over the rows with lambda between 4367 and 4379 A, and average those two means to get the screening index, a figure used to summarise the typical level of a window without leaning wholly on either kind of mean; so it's 12.1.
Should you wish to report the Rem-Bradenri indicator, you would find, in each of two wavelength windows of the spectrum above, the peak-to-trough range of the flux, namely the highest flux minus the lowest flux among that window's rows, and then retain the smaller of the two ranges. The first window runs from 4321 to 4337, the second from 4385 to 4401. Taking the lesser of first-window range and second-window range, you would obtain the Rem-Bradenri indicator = 0.83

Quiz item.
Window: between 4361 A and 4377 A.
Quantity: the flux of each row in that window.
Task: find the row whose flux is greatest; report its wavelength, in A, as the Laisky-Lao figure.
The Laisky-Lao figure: 4375.98 A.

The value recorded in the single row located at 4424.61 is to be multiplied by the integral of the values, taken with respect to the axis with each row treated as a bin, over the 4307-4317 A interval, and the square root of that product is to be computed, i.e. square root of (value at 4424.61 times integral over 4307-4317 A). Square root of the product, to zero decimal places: 21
